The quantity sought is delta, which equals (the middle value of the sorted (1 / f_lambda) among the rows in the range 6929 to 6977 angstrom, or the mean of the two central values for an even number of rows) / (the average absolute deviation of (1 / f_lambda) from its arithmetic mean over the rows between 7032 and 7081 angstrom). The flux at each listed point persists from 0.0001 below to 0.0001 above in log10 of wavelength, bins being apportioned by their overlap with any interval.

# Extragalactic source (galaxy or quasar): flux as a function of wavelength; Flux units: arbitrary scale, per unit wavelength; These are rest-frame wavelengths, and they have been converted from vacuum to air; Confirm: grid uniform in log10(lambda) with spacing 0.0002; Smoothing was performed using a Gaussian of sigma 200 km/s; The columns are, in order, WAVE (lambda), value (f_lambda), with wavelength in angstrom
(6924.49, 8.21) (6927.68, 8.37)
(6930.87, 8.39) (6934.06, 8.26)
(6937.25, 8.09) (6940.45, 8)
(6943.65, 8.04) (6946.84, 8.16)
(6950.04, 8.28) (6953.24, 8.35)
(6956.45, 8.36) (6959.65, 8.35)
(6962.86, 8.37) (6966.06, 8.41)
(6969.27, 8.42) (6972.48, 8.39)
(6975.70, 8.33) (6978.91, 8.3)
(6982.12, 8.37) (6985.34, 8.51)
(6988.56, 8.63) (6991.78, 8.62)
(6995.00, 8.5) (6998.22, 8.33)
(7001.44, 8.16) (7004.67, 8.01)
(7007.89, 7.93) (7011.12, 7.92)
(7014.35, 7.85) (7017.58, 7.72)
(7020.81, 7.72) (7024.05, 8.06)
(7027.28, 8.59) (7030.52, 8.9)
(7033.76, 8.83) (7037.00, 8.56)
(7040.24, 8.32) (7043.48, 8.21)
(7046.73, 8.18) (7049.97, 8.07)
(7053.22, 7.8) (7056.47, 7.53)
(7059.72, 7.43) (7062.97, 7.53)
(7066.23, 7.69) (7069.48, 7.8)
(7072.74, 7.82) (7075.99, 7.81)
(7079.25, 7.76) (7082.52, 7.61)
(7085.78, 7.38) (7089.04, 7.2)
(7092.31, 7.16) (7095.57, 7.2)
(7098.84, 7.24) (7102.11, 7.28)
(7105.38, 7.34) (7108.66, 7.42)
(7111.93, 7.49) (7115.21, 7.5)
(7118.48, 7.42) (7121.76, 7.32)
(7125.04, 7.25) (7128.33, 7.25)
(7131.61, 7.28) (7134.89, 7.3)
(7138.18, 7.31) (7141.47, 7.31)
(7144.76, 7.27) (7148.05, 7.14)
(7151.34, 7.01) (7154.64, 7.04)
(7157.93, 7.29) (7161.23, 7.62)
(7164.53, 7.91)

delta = 24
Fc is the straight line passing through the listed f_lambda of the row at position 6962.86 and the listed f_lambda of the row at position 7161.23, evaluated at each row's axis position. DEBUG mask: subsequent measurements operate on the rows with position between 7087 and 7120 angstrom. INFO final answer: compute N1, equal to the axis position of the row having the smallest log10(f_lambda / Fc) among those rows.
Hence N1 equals 7092.31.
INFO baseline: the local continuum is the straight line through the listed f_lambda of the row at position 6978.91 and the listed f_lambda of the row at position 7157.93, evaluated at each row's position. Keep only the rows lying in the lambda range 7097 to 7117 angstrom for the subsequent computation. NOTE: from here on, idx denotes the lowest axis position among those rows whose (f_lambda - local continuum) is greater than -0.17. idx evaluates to 7108.66 angstrom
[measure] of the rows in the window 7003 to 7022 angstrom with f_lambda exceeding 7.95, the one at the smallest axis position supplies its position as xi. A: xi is 7004.67 angstrom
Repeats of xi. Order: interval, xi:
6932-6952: 6934.06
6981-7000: 6982.12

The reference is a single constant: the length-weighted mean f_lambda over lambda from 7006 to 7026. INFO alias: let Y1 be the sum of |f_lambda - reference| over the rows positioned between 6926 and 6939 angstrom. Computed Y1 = 1.6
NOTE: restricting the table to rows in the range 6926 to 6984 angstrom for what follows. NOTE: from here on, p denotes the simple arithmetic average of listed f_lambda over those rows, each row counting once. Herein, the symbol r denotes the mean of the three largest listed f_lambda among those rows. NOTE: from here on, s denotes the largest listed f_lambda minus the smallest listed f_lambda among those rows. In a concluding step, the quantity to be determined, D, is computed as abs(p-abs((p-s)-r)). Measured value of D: 7.8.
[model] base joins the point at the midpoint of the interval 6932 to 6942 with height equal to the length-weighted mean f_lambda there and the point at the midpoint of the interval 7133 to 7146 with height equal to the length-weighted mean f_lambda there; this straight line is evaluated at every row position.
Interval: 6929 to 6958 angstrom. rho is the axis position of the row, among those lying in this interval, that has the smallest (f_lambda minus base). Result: 6940.45 angstrom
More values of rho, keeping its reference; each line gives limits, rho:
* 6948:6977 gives 6950.04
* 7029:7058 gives 7056.47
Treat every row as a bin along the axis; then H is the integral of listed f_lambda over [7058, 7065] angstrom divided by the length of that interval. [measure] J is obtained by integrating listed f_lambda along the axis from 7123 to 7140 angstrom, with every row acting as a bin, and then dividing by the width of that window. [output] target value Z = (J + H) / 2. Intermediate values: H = 7.49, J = 7.3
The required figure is 7.4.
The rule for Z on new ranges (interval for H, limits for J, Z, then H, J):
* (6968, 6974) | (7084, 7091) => 7.8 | 8.40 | 7.3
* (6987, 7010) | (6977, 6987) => 8.3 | 8.30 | 8.4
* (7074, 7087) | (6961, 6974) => 8.0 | 7.65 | 8.4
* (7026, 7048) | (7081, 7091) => 8.0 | 8.51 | 7.4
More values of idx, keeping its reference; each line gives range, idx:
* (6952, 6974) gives 6953.24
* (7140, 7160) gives 7141.47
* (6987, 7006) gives 6988.56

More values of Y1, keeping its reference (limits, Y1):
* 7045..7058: 0.9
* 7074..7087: 1.0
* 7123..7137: 2.5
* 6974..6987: 2.0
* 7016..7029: 1.2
